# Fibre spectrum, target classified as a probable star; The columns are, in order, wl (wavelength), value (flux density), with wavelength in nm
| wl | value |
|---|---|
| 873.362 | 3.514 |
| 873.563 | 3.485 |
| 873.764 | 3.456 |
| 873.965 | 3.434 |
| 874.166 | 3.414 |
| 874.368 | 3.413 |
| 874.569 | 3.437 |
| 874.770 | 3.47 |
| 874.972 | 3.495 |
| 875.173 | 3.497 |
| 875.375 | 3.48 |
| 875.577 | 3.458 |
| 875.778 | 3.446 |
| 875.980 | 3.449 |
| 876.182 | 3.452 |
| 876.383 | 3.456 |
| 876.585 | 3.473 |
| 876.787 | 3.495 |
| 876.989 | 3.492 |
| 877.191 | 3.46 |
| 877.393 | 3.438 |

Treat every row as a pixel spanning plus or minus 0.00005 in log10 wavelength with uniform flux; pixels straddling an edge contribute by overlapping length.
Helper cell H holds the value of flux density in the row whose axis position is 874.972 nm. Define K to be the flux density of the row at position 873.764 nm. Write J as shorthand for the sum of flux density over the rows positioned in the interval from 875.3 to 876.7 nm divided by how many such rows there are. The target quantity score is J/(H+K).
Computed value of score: 0.498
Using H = 3.495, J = 3.46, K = 3.456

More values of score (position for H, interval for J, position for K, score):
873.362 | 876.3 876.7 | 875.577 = 0.497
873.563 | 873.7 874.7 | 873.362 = 0.490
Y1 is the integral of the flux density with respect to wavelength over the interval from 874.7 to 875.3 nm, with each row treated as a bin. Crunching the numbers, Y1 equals 2.1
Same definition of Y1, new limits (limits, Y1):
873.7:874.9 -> 4.1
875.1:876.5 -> 4.8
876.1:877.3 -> 4.2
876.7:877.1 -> 1.4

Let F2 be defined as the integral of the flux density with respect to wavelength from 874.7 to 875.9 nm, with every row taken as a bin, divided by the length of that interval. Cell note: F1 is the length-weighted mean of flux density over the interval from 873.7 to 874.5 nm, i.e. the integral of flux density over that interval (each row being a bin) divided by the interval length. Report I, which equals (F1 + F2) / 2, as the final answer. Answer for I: 3.45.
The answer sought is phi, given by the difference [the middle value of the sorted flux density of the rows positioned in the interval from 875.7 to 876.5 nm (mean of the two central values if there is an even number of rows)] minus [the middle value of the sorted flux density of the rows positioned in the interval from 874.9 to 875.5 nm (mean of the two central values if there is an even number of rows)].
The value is -0.04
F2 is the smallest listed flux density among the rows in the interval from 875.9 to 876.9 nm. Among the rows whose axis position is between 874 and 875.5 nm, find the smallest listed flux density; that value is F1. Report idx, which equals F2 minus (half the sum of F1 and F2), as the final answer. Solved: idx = 0.018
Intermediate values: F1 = 3.413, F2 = 3.449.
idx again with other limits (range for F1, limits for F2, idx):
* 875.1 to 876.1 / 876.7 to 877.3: 0.007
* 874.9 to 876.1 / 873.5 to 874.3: -0.016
